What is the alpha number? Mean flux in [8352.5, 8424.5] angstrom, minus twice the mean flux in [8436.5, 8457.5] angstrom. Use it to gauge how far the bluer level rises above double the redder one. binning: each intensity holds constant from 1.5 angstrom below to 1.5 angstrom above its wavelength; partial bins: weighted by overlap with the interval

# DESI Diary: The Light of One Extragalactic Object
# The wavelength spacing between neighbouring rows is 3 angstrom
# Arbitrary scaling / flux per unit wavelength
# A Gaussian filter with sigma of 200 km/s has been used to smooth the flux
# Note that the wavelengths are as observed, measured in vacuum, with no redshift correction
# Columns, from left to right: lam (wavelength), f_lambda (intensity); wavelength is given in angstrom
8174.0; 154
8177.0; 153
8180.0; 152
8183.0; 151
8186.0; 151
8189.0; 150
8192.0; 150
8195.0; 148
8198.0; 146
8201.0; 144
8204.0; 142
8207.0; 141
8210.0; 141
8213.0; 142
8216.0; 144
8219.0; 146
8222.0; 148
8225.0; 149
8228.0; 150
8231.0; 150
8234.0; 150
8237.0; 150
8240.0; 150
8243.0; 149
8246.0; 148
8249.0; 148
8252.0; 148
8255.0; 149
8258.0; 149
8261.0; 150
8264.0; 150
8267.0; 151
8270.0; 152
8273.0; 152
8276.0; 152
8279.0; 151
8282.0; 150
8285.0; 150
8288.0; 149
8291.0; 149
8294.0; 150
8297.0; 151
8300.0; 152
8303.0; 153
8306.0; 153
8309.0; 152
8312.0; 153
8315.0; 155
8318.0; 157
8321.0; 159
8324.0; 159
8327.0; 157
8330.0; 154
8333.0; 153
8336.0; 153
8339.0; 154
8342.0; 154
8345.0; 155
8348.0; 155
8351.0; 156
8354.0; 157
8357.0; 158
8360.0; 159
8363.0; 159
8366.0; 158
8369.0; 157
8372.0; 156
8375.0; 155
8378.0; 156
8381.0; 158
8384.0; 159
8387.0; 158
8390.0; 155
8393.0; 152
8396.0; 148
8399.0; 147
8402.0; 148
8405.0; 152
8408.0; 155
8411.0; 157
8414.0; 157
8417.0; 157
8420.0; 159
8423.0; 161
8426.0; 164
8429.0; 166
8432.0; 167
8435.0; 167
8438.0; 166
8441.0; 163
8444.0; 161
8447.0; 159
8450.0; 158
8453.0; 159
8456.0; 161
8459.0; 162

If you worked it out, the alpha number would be -166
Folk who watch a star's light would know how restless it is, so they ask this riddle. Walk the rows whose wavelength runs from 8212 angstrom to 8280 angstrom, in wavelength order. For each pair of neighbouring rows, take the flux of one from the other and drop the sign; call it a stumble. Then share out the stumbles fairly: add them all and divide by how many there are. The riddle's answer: 0.68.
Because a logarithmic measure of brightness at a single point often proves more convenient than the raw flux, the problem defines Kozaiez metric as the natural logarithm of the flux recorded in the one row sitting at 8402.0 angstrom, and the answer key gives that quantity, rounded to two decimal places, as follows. 5.00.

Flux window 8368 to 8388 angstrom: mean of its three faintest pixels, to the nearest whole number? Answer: 156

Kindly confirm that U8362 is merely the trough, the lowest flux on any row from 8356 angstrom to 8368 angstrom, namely 158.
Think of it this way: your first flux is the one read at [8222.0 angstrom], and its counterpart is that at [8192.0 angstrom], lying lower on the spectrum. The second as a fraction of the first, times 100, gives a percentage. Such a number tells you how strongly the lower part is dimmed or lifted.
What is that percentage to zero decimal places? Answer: 101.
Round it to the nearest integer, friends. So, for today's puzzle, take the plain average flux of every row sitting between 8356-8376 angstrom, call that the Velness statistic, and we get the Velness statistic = 157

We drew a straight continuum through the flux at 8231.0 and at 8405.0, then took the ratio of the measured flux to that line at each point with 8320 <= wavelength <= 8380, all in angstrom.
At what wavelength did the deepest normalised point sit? 8336.0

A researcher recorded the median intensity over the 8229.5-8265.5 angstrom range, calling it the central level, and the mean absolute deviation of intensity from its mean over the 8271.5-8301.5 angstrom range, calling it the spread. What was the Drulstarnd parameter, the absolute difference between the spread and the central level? 148.5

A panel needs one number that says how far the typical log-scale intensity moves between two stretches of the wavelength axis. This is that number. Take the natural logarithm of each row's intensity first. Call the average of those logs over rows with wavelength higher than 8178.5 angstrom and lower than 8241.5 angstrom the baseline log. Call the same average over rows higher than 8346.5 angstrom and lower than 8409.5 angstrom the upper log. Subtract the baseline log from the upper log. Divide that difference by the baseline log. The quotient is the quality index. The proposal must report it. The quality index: 0.0103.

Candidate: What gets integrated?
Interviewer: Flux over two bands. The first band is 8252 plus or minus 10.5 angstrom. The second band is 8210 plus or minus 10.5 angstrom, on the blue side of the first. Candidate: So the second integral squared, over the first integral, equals 2882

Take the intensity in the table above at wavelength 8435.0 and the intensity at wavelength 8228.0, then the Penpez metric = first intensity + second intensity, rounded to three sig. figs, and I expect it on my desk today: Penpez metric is 317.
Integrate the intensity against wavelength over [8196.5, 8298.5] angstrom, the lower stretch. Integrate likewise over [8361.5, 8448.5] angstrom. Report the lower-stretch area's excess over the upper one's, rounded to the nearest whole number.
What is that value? 1392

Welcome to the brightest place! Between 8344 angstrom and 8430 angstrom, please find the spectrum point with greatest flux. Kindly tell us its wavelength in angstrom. 8429.0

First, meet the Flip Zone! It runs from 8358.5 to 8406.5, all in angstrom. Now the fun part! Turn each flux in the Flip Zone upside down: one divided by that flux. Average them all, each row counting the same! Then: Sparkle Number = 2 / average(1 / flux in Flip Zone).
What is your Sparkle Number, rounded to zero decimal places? 309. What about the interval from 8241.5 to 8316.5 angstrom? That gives 301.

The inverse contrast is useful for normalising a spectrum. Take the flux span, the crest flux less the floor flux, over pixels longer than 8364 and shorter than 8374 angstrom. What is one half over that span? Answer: 0.25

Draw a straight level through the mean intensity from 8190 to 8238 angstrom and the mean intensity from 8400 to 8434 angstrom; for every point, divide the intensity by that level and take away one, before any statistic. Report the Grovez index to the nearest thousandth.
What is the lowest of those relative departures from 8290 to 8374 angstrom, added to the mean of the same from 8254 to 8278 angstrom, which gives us -0.004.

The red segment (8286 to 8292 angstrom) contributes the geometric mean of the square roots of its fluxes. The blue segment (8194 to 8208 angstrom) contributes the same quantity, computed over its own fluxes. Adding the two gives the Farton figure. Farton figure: 24.2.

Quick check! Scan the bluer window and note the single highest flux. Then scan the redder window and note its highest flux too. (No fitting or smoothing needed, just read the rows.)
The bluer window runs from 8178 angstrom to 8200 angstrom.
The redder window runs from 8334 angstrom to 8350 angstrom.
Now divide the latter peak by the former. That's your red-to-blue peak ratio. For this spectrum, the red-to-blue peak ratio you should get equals 1.02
